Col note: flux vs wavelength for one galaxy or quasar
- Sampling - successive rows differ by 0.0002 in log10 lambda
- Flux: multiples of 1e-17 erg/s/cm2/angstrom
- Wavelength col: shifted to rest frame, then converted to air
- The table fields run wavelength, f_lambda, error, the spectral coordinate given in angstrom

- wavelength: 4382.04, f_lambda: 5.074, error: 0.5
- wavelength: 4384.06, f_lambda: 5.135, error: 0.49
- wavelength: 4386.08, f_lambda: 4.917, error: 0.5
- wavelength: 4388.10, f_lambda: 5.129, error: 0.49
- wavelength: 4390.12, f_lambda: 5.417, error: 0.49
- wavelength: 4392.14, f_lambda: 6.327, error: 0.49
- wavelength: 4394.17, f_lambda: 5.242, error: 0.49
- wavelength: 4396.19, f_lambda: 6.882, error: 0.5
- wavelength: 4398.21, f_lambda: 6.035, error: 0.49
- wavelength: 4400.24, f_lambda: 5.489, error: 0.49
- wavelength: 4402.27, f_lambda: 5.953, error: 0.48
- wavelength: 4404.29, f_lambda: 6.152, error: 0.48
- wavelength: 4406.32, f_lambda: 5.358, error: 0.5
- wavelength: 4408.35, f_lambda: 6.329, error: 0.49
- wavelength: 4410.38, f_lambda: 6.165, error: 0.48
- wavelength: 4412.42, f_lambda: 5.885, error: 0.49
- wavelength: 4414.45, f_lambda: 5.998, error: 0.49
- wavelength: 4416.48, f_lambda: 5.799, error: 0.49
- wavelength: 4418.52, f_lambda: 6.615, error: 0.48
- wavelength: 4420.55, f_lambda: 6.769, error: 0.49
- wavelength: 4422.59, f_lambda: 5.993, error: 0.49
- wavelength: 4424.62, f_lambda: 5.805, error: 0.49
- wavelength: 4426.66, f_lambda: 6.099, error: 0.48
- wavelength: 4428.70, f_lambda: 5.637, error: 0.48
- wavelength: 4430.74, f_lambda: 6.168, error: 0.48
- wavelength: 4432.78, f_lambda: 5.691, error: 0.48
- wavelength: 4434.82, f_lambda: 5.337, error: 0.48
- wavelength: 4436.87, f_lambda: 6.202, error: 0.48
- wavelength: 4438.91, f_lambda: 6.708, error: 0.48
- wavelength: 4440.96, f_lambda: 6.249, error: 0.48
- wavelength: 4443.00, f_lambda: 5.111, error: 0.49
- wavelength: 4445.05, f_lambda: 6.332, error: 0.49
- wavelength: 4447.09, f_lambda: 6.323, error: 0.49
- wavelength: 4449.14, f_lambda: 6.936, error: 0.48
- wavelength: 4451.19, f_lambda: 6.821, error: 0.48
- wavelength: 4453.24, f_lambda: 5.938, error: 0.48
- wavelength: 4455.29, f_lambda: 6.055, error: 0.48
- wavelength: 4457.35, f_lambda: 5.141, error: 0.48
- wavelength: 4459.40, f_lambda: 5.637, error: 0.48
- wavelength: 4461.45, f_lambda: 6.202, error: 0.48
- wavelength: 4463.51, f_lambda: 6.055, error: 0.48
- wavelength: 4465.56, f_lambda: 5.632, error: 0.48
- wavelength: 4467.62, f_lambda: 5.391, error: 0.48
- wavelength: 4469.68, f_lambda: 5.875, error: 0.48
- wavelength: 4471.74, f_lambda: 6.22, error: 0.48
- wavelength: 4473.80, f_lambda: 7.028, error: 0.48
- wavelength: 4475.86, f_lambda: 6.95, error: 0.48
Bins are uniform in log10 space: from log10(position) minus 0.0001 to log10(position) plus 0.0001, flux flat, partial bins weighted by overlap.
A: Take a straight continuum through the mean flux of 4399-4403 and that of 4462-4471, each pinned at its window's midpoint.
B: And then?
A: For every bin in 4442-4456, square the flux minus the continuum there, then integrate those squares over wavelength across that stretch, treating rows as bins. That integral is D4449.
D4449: 8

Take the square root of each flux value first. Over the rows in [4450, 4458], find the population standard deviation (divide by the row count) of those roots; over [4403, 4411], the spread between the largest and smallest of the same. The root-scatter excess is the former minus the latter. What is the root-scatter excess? -0.08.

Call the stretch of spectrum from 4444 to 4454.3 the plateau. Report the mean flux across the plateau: 6.5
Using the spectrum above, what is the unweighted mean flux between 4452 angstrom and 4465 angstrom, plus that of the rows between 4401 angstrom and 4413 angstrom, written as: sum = 11.8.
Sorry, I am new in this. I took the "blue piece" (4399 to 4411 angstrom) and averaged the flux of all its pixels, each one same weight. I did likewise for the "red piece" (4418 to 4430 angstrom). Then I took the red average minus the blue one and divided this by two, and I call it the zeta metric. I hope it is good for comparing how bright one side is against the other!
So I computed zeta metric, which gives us 0.12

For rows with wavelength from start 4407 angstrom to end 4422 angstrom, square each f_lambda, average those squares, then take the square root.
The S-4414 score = 6.23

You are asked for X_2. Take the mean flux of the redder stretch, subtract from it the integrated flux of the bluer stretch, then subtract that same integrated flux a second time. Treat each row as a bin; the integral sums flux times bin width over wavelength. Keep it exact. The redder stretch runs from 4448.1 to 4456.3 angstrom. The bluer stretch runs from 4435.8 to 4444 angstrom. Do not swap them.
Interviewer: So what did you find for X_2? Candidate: -93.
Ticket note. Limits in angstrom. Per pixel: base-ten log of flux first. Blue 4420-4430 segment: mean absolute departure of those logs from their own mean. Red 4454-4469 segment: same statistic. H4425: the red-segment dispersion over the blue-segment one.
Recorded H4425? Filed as 1.15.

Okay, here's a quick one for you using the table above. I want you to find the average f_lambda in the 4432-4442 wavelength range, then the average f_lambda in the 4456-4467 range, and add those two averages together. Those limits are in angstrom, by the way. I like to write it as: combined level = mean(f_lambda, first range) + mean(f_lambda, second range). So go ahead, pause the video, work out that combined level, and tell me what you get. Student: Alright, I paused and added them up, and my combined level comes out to 11.8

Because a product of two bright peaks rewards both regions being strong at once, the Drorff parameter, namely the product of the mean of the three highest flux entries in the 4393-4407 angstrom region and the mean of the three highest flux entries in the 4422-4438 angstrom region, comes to 39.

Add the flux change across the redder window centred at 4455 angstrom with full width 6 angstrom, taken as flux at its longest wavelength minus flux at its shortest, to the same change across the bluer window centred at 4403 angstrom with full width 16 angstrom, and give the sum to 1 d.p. -1.5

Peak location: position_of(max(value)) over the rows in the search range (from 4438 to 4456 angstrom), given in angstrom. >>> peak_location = 4449.14 angstrom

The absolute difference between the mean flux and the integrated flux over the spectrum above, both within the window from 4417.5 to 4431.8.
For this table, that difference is 82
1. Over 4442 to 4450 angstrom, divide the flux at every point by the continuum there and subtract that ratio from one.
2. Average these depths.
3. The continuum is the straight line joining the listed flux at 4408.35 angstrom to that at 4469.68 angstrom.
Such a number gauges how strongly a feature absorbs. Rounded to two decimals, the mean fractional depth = -0.02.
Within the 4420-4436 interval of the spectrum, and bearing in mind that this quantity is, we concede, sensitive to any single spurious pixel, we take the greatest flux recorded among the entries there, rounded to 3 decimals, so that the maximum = 6.769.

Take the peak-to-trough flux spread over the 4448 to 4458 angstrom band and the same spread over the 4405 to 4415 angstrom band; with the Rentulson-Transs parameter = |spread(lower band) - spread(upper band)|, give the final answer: 0.82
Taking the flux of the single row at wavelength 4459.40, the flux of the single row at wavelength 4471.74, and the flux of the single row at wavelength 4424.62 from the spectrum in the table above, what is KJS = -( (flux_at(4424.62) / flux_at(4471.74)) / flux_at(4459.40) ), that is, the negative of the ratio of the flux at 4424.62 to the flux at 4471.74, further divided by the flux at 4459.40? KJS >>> -0.166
